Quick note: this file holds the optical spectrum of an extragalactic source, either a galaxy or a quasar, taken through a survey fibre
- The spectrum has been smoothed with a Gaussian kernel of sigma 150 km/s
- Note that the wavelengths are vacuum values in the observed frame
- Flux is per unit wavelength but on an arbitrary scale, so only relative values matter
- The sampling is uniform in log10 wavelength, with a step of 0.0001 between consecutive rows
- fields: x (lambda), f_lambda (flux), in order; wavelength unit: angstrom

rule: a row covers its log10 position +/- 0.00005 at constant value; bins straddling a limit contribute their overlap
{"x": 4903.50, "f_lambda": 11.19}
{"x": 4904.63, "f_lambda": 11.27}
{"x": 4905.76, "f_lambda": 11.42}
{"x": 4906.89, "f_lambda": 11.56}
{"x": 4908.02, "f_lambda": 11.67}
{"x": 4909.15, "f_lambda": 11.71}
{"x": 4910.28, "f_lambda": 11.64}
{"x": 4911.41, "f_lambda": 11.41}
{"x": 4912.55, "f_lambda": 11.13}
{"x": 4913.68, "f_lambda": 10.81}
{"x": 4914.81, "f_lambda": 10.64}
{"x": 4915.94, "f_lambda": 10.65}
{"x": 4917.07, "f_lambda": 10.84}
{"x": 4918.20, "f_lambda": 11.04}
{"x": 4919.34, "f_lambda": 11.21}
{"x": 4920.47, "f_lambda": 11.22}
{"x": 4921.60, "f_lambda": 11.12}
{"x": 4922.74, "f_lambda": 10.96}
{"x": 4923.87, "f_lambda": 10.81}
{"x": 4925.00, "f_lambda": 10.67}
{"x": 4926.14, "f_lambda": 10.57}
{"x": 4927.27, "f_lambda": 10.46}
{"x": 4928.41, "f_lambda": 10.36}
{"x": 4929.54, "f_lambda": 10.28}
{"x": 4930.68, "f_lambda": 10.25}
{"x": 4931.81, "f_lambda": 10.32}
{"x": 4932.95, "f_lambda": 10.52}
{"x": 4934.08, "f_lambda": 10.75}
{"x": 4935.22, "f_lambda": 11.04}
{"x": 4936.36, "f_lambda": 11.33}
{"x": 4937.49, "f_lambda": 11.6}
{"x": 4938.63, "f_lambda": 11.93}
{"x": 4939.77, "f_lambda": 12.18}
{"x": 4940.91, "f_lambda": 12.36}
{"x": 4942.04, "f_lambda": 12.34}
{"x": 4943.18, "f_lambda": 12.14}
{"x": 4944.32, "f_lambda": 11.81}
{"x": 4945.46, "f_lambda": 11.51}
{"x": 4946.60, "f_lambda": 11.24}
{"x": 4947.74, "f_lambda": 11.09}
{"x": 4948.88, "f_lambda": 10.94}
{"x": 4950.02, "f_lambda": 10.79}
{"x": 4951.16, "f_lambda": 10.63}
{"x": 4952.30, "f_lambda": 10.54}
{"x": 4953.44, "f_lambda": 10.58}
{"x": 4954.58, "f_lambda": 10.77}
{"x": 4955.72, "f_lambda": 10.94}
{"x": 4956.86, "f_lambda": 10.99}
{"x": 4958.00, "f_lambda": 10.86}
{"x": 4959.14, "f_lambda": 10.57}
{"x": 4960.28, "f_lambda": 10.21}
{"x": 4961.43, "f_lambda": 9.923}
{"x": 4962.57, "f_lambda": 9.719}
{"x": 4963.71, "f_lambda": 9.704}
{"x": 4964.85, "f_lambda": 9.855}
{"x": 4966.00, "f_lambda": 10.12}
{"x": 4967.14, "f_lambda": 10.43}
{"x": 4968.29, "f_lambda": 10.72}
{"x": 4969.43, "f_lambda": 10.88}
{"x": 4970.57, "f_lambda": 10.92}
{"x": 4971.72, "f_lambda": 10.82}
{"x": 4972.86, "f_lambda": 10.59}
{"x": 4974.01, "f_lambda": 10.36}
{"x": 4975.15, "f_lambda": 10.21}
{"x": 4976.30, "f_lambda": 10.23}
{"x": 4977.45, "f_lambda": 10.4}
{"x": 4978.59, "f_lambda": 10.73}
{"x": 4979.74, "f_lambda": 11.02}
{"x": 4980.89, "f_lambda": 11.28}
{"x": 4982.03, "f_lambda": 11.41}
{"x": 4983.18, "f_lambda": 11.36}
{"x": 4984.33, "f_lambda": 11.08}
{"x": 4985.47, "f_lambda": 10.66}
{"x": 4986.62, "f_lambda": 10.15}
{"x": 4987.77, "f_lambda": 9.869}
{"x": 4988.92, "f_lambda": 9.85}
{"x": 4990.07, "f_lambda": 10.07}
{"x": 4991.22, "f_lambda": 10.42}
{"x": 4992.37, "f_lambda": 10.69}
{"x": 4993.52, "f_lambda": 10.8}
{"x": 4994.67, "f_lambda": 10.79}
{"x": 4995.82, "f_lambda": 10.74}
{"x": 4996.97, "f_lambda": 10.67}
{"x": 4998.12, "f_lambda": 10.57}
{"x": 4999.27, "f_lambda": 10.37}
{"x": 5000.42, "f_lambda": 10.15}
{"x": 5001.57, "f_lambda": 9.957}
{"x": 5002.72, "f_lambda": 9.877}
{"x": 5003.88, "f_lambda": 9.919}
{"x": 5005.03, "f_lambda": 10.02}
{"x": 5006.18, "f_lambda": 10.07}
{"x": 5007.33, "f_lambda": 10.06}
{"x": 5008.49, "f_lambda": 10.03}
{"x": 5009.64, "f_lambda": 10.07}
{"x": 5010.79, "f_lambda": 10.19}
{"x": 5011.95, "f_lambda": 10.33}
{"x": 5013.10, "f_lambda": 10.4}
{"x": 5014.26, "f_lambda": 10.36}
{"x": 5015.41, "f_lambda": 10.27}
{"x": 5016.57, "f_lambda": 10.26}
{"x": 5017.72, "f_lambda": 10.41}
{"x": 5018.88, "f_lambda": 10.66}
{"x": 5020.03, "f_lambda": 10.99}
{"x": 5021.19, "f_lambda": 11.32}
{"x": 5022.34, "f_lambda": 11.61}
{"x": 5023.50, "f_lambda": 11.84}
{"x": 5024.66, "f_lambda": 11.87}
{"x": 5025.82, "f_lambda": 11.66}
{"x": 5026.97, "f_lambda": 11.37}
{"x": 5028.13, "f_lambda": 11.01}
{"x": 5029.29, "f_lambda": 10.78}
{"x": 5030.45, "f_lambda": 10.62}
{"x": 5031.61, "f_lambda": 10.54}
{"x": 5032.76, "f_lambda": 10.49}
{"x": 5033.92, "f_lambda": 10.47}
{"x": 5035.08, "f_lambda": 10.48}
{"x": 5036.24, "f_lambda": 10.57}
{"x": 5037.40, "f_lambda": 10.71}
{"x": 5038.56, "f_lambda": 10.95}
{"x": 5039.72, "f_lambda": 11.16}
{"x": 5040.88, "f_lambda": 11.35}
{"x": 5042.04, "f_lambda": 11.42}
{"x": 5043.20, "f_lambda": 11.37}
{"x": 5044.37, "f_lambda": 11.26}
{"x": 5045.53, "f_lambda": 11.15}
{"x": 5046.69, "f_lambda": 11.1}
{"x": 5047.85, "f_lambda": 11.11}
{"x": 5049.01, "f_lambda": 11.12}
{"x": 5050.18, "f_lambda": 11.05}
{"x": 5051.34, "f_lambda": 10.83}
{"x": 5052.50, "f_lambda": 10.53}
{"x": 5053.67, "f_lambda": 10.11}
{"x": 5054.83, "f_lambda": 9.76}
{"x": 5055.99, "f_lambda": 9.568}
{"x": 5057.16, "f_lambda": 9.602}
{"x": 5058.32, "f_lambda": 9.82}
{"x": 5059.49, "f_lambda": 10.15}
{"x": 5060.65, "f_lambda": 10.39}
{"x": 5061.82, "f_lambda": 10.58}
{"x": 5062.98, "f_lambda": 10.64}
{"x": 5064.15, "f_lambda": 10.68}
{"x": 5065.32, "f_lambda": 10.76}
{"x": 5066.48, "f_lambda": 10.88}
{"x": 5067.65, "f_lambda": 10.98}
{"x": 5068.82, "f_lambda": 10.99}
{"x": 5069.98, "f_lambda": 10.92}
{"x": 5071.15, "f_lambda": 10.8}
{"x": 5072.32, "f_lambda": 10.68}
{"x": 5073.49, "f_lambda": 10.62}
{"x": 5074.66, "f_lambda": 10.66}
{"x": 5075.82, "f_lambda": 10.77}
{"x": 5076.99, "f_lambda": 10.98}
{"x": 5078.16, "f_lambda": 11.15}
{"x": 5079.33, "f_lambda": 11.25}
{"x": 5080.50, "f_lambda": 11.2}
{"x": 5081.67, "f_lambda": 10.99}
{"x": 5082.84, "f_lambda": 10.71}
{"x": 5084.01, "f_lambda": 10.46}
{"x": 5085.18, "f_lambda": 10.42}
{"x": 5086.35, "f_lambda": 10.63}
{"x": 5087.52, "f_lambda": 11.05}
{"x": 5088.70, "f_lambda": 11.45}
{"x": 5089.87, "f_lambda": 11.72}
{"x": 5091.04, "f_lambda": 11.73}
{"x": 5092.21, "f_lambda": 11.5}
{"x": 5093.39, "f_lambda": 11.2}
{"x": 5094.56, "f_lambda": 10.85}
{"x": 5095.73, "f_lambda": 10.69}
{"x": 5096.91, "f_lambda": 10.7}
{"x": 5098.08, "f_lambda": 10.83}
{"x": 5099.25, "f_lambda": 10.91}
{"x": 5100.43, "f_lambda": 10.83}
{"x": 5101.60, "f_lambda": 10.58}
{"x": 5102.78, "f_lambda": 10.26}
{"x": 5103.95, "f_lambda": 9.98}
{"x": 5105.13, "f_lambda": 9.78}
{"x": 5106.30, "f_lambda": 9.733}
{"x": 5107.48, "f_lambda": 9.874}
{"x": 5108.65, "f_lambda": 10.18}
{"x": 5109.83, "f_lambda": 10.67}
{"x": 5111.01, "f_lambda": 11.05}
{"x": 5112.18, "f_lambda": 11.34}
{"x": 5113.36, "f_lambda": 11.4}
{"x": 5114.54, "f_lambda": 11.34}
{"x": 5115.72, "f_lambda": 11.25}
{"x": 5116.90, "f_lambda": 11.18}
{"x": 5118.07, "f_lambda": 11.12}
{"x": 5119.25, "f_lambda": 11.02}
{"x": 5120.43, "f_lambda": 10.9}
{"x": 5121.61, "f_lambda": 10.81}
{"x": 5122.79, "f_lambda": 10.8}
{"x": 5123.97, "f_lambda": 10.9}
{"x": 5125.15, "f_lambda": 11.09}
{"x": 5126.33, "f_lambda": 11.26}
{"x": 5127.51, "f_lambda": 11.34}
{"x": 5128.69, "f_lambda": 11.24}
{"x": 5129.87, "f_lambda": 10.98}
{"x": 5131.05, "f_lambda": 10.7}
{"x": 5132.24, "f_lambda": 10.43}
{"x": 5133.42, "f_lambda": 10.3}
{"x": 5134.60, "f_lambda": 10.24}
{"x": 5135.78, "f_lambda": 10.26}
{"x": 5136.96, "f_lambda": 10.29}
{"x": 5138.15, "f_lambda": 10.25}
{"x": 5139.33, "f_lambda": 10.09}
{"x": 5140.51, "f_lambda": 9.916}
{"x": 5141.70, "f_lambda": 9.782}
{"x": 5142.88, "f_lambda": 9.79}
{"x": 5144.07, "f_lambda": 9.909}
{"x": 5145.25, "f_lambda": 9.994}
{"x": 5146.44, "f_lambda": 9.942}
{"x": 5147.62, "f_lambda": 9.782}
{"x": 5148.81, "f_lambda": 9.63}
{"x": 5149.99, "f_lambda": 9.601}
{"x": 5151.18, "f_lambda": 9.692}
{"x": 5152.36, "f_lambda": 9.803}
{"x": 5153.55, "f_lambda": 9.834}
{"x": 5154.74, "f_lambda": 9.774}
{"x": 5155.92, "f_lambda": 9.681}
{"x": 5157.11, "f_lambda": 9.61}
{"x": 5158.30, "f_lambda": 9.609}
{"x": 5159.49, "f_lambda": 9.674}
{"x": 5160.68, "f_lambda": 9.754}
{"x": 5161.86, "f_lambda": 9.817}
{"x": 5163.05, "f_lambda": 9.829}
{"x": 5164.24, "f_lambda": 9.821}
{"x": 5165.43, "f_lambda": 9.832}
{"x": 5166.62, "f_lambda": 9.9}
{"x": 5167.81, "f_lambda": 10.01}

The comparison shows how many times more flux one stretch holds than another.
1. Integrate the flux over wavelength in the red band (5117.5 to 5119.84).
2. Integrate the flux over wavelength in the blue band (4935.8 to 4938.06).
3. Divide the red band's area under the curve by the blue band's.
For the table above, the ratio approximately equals 1.00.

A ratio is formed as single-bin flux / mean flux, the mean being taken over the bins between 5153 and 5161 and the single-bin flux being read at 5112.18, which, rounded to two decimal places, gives 1.17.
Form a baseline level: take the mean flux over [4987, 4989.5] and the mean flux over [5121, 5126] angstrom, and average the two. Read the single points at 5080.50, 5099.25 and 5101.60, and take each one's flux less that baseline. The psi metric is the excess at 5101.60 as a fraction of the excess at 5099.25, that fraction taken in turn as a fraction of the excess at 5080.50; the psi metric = 0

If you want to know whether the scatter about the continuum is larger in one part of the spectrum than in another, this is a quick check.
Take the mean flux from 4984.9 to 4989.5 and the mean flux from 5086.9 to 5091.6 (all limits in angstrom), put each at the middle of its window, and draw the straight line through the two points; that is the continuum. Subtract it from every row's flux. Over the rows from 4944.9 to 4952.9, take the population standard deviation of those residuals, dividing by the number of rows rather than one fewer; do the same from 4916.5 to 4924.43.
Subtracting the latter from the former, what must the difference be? 0.19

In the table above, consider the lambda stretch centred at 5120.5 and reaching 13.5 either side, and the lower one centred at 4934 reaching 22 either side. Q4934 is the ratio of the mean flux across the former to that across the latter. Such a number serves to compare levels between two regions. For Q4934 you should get 0.99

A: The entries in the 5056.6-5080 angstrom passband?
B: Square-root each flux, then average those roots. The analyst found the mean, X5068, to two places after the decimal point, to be 3.27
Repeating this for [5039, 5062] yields 3.27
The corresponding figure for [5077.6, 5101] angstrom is 3.32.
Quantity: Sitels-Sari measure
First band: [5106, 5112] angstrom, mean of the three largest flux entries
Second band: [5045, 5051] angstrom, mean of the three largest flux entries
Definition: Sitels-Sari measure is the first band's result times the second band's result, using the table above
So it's 118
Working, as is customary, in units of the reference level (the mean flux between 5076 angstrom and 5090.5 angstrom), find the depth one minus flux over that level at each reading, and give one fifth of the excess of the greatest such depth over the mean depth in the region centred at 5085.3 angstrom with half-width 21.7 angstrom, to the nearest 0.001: 0.020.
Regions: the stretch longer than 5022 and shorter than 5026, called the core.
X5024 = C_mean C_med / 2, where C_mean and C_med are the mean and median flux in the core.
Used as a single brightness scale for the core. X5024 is 69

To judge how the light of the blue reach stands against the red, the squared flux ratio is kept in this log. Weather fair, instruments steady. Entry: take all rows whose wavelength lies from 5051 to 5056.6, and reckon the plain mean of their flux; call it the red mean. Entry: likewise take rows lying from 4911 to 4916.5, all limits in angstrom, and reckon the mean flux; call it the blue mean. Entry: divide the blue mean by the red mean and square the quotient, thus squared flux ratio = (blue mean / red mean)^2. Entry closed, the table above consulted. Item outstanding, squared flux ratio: 1.16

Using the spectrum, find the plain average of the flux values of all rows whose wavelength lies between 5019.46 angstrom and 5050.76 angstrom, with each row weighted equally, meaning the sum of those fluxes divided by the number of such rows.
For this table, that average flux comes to 11.1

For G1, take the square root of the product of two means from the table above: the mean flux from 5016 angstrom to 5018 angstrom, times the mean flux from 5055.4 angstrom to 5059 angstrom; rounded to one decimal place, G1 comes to 10.0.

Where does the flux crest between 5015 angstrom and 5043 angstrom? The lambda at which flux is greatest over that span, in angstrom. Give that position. 5024.66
